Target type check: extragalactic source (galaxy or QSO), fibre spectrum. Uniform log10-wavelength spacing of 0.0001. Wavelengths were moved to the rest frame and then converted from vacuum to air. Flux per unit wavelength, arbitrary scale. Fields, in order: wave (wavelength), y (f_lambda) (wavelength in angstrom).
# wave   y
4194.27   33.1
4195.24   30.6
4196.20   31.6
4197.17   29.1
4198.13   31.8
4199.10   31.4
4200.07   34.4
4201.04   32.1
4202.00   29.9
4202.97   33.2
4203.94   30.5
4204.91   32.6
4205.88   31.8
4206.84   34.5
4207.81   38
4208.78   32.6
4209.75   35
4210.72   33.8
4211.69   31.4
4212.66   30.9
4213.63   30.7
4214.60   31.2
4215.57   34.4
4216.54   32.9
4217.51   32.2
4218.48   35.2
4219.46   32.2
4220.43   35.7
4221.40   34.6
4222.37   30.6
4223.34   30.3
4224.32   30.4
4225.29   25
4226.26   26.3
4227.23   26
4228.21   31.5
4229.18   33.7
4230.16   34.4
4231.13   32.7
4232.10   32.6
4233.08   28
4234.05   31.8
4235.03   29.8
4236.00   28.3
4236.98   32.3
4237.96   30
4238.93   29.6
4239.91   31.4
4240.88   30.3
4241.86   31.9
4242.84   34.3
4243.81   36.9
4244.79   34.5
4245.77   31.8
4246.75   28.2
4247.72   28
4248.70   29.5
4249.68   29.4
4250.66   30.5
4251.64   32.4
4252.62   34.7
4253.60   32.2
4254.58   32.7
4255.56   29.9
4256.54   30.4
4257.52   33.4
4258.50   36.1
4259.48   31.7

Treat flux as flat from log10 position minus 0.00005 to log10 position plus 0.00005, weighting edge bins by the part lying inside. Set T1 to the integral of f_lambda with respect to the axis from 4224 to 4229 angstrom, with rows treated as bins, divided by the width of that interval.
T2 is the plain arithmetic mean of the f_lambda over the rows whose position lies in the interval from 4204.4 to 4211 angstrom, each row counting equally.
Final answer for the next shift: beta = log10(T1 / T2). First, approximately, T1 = 28.1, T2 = 34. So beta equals -0.083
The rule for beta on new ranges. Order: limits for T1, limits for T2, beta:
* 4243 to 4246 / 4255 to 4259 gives 0.028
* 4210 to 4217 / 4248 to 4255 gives 0.009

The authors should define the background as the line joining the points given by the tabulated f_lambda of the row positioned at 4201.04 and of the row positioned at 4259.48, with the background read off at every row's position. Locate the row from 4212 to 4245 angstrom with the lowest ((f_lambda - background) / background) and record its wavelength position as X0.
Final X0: 4225.29 angstrom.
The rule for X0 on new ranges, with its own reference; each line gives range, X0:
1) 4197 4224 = 4197.17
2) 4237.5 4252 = 4247.72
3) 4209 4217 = 4213.63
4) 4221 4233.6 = 4225.29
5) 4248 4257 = 4249.68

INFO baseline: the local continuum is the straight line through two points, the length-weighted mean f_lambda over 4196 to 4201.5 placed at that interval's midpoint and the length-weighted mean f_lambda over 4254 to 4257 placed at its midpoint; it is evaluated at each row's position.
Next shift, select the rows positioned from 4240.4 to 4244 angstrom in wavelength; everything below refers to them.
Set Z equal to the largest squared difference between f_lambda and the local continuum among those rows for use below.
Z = 33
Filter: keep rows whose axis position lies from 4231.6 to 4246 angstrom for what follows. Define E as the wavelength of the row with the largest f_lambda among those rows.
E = 4243.81 angstrom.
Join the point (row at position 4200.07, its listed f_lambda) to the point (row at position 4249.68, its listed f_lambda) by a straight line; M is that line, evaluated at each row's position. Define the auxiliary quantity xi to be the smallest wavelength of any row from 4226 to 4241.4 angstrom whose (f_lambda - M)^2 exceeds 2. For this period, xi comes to 4226.26 angstrom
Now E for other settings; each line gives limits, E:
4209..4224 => 4220.43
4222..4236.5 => 4230.16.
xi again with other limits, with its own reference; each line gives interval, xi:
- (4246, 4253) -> 4246.75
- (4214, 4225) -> 4214.60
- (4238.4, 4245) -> 4241.86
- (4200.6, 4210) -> 4201.04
